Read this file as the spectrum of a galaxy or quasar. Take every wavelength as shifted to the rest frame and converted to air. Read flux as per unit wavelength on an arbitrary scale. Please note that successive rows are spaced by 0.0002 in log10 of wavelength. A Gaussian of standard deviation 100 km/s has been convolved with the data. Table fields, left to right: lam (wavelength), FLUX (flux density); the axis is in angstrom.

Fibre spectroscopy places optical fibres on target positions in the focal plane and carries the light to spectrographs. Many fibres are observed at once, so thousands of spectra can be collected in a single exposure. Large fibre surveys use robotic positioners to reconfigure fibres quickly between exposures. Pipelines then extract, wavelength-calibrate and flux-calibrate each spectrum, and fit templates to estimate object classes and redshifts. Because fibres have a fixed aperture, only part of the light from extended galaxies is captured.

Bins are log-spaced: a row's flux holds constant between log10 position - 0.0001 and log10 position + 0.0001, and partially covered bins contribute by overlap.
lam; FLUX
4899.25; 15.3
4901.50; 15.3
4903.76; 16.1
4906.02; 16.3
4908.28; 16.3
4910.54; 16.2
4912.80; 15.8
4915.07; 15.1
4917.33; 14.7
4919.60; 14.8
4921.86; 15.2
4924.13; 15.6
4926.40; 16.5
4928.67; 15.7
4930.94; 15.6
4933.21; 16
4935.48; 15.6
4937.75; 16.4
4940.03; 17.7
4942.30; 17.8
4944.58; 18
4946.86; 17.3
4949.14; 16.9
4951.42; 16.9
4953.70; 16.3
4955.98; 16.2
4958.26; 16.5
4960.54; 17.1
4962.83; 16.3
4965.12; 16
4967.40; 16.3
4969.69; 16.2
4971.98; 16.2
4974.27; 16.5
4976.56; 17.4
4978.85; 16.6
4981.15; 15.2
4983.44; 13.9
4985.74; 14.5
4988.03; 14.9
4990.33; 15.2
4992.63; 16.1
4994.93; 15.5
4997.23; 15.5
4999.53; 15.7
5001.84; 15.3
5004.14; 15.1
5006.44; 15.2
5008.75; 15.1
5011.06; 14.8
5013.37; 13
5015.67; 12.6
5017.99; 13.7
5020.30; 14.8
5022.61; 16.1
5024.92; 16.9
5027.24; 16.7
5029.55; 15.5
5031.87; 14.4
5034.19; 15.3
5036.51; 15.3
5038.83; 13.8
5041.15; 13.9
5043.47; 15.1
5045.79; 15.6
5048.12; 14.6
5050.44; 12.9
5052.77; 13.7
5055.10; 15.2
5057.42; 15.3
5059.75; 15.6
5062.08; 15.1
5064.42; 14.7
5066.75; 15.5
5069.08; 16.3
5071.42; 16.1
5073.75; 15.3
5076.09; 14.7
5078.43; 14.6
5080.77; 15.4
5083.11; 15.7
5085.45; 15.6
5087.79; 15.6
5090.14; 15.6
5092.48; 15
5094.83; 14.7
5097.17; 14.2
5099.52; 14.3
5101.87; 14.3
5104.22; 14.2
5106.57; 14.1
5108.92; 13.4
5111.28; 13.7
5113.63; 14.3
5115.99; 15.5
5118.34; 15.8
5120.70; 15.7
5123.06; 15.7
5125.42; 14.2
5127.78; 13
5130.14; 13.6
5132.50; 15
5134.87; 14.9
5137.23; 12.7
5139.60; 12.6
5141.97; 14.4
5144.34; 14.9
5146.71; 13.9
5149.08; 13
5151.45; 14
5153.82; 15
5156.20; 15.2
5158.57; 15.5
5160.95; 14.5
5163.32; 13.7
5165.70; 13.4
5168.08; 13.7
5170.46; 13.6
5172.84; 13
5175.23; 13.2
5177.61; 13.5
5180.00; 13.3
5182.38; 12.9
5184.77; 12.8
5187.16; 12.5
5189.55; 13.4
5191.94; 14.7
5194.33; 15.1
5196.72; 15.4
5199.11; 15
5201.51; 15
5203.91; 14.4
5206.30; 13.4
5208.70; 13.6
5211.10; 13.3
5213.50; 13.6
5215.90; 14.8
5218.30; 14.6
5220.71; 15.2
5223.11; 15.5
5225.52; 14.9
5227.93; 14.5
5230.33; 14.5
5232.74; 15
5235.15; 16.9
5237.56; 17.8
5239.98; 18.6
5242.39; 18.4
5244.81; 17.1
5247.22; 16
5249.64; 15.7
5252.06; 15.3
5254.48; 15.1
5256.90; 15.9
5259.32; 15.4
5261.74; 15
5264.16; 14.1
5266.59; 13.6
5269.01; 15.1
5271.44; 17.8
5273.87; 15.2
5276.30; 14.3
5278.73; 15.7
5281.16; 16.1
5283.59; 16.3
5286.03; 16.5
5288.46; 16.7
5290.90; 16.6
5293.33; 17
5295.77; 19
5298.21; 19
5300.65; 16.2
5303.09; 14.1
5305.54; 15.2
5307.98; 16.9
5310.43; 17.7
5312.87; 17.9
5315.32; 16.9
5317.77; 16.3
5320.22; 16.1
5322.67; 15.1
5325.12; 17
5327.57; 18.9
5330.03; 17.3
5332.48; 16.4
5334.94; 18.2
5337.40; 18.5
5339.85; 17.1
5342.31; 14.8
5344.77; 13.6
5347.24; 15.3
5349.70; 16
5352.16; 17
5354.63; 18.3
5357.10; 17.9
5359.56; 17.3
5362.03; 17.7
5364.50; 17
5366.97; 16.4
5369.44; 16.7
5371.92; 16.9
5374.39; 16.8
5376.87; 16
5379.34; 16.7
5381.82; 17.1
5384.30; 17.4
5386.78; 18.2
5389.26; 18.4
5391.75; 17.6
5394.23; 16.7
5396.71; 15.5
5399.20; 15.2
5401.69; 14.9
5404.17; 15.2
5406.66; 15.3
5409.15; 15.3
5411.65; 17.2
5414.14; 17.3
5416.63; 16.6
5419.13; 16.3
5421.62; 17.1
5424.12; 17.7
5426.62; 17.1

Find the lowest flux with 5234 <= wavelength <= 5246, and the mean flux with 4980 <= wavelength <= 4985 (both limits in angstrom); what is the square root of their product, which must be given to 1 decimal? 15.7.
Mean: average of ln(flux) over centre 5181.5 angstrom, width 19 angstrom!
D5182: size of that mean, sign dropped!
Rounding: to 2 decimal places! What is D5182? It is 2.57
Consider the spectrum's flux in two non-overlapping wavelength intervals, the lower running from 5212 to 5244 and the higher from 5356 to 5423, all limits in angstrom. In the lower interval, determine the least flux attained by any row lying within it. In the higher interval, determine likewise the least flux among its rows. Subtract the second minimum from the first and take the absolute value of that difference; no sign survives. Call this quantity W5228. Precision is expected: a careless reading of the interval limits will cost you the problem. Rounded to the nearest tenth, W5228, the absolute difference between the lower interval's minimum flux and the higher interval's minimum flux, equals 1.3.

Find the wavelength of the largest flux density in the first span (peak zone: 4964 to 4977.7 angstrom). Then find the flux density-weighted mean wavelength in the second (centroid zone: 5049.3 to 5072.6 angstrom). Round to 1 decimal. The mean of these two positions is 5018.9 angstrom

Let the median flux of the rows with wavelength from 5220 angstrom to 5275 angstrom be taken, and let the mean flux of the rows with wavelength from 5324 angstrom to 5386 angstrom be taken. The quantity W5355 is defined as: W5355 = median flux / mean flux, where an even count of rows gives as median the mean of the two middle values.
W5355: 0.91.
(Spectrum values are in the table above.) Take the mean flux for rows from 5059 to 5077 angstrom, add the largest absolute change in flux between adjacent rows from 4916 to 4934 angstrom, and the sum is 16.3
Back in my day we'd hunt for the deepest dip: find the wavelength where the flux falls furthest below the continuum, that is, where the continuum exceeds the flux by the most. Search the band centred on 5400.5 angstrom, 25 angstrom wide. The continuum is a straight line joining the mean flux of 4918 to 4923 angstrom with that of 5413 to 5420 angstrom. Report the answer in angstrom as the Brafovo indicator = 5401.69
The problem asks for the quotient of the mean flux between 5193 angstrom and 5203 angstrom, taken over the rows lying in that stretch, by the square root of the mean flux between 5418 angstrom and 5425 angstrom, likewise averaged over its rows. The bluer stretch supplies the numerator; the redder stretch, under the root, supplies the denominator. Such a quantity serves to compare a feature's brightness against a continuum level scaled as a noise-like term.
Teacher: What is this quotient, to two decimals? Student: 3.66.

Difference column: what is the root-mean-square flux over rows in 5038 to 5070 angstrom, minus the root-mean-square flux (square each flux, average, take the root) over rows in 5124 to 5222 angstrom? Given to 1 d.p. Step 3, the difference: 0.8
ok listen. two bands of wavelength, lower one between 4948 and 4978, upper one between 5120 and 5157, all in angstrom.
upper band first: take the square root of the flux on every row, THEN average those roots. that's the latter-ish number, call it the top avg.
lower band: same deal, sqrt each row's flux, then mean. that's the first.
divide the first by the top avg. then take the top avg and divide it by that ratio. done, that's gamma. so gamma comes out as 3.5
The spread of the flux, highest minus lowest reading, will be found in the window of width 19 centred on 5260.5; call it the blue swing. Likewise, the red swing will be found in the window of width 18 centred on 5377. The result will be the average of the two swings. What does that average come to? 1.85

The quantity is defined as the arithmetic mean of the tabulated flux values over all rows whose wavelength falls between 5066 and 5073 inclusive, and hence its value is 16.0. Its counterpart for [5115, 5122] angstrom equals 15.7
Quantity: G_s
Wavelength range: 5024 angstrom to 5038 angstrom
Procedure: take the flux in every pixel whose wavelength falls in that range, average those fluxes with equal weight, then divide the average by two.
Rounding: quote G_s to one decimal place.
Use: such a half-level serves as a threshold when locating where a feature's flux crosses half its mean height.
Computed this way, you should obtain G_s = 7.8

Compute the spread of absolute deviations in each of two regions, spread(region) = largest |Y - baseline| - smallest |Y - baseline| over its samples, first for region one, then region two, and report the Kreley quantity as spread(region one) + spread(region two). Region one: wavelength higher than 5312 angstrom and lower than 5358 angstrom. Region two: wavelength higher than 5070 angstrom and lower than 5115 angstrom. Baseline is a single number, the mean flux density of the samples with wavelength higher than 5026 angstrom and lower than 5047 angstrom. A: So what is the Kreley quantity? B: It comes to 5.4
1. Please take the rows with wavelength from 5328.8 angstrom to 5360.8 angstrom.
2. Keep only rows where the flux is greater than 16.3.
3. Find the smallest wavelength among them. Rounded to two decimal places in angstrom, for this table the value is 5330.03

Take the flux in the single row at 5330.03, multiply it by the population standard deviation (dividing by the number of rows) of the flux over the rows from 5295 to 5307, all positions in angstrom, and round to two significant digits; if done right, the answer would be 34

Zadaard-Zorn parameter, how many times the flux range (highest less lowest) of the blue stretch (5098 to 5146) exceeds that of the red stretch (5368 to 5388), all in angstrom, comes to 1.5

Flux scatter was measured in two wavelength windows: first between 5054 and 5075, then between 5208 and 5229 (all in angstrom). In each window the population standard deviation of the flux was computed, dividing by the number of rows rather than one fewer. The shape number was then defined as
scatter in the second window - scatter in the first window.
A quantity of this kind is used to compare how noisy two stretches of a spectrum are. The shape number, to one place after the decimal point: 0.3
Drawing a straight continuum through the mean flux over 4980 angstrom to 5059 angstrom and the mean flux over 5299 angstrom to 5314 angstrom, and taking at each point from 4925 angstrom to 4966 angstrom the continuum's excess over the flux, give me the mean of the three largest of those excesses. -1.2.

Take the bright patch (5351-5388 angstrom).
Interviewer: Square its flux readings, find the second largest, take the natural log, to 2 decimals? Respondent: 5.80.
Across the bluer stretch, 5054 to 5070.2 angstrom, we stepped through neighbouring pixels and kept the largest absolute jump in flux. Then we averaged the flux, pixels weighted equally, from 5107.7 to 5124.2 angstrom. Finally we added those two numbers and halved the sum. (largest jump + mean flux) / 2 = 7.8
